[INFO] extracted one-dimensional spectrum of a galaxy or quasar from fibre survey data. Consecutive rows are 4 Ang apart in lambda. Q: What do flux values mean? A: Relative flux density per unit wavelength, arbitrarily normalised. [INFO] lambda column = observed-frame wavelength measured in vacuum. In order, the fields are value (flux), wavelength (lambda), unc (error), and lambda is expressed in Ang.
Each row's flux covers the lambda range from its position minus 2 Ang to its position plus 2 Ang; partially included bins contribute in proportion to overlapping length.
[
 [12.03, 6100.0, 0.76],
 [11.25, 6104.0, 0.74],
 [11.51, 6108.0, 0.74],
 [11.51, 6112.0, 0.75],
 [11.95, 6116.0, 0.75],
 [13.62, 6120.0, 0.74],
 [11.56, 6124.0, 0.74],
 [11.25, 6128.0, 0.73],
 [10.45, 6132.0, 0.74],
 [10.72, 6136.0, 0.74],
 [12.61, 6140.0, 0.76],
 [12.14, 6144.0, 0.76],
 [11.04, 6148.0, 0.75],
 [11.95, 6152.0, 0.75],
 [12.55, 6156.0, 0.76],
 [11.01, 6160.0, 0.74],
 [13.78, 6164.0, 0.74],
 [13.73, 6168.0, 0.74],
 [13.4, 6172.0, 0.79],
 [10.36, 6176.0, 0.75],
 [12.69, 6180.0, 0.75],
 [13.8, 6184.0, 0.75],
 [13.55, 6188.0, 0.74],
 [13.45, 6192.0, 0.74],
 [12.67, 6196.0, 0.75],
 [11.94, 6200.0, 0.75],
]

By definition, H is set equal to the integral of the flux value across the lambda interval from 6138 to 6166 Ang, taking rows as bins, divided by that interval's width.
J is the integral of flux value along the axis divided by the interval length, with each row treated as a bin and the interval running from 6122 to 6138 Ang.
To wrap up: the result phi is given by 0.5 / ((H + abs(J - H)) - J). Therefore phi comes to 0.216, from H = 12.2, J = 11.0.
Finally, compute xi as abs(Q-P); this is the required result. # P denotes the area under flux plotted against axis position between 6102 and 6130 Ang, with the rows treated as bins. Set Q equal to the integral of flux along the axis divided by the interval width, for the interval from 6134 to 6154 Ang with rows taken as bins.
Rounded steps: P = 331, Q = 11.7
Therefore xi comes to 319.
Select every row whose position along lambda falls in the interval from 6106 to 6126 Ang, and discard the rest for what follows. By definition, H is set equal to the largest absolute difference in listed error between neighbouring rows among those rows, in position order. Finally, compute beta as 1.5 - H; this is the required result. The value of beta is 1.49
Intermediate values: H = 0.010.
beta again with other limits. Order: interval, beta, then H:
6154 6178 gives 1.45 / 0.050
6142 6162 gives 1.48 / 0.020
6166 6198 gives 1.45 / 0.050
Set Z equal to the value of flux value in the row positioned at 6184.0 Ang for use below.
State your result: 13.8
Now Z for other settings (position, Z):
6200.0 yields 11.94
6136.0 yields 10.72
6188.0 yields 13.55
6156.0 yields 12.55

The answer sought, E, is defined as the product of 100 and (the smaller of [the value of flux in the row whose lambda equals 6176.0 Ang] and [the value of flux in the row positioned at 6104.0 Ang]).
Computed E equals 1036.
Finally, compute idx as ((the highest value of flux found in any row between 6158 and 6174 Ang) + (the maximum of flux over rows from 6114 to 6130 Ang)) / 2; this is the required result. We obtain 13.7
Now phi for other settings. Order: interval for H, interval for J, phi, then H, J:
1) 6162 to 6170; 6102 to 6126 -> 0.135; 13.8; 11.9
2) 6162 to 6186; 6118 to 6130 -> 0.306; 13.0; 12.1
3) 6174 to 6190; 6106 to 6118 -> 0.265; 12.6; 11.7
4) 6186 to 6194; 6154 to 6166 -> 0.237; 13.5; 12.4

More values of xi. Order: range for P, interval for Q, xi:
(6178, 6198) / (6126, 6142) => 253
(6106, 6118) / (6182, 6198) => 127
